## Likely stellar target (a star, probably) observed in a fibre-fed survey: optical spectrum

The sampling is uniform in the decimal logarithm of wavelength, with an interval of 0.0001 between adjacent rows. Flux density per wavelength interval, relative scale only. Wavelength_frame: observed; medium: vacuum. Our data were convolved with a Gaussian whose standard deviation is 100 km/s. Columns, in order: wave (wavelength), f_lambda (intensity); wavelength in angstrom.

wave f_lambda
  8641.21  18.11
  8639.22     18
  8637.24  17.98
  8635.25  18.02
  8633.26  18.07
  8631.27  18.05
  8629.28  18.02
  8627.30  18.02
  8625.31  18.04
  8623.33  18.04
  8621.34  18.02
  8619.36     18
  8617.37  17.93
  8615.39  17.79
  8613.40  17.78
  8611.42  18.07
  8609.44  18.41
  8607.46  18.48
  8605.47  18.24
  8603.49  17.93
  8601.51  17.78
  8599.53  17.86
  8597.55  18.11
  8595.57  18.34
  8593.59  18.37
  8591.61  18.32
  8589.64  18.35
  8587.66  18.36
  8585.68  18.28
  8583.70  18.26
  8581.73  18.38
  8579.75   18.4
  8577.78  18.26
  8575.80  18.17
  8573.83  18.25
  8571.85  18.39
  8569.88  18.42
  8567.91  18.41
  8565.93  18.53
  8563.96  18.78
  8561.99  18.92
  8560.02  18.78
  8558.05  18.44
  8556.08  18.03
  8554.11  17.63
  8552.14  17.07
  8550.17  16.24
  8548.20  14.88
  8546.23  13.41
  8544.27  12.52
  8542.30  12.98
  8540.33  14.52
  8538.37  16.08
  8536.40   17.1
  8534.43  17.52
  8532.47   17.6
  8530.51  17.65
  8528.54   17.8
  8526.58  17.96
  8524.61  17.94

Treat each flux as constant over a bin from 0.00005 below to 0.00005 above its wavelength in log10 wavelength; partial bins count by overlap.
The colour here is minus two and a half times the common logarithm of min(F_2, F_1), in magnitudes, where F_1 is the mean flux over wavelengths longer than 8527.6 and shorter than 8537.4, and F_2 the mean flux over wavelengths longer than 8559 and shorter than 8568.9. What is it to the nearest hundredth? -3.11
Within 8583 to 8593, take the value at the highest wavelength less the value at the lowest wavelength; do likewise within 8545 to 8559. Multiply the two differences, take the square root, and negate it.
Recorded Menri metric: -0.55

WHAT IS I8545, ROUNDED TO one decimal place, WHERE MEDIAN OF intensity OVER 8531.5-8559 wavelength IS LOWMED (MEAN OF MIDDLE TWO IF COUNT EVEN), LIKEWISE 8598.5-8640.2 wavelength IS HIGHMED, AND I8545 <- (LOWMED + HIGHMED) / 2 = 17.3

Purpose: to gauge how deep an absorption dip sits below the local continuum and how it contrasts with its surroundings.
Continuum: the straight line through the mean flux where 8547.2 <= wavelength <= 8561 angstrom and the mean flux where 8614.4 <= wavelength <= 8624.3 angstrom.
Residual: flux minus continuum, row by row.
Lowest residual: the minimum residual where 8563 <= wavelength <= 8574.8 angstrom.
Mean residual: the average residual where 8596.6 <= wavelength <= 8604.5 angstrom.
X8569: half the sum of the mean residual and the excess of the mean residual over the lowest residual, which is -0.22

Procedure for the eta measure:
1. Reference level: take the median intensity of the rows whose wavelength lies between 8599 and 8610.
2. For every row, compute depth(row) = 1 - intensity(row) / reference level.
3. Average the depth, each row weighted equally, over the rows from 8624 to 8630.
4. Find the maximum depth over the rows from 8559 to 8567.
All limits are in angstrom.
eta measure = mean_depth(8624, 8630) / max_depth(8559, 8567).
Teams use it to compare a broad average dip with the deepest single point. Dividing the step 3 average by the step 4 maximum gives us -0.13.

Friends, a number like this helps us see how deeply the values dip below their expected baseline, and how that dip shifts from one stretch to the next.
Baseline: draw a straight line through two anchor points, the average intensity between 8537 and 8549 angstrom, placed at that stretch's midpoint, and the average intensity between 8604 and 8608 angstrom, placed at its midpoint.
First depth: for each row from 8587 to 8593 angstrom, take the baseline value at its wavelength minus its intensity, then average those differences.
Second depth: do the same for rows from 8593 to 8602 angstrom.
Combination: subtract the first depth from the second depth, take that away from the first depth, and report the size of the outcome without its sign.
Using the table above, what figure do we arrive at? 1.9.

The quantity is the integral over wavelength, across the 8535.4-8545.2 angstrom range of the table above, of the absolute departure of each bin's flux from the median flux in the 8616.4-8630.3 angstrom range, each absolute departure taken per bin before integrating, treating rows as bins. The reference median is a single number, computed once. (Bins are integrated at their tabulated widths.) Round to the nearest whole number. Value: 33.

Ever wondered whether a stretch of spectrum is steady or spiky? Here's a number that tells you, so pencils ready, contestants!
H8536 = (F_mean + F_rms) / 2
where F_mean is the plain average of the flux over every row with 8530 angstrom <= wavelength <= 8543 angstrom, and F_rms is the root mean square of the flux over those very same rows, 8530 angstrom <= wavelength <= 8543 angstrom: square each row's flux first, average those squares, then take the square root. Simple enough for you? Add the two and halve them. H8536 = 16.3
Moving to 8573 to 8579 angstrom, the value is 18.2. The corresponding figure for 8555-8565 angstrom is 18.6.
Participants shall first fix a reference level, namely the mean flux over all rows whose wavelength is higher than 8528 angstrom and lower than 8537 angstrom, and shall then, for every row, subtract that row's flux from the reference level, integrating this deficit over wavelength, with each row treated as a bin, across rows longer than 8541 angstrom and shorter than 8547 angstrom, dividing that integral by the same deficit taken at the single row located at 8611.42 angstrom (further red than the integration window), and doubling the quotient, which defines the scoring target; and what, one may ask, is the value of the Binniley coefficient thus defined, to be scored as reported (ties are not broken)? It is -101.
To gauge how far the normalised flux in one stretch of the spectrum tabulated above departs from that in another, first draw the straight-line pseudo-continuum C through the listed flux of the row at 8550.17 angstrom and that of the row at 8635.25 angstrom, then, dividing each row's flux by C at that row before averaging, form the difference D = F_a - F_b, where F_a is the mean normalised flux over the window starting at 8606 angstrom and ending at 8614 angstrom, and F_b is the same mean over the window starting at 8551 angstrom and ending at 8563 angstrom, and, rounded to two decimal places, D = -0.07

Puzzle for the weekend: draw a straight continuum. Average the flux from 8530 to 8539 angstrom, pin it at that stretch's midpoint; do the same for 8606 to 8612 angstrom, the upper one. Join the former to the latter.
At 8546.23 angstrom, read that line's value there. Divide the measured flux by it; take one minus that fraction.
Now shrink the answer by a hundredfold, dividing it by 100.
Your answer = 0.0023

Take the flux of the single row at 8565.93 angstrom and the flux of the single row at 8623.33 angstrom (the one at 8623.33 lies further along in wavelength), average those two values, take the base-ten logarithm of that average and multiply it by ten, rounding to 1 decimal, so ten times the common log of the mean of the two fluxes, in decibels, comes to 12.6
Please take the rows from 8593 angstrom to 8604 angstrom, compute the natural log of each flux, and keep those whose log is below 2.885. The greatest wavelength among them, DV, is 8601.51 angstrom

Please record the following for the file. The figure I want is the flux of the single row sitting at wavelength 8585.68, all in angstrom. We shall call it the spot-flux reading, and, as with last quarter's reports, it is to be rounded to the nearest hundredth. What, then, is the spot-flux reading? 18.28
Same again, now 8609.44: 18.41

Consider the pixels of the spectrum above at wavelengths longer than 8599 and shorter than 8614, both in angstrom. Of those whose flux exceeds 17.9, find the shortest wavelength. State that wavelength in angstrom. 8603.49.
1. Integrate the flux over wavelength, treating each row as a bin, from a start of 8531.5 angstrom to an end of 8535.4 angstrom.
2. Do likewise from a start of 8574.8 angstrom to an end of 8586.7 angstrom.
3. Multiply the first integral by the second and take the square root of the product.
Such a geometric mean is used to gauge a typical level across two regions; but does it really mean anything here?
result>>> 122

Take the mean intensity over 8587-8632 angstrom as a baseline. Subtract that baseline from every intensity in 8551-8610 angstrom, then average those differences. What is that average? 0.2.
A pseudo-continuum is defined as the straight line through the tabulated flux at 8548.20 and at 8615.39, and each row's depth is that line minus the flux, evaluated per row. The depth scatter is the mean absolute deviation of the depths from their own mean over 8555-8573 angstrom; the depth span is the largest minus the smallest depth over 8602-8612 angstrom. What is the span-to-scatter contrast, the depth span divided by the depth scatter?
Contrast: 1.9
